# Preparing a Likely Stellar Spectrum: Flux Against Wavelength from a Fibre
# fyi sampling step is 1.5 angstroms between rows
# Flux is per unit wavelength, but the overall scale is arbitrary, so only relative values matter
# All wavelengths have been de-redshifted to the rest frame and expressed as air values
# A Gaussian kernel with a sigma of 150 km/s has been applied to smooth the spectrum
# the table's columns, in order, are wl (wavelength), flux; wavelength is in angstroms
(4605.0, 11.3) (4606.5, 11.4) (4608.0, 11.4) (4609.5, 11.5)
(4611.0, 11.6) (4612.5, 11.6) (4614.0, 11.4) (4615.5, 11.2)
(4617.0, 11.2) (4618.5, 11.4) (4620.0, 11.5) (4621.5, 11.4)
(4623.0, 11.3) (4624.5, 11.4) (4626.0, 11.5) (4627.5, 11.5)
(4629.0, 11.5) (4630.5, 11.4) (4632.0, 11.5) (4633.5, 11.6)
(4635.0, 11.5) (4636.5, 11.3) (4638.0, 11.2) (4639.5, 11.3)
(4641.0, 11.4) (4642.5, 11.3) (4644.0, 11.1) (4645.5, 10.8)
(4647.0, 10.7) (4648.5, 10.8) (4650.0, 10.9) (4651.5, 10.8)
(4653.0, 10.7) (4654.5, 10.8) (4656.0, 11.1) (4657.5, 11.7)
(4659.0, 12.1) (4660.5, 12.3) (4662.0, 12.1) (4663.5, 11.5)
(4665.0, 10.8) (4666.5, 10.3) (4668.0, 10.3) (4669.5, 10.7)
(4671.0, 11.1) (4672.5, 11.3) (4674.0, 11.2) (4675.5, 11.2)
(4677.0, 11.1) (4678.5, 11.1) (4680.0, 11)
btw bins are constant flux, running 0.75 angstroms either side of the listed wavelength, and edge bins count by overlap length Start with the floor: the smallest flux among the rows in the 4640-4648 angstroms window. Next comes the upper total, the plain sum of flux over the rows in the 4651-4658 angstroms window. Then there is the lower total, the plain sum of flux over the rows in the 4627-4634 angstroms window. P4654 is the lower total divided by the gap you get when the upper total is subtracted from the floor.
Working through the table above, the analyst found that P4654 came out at -1.30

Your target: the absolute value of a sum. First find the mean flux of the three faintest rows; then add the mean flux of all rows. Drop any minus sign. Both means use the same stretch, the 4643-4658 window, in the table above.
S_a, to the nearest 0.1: 21.7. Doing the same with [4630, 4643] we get 22.7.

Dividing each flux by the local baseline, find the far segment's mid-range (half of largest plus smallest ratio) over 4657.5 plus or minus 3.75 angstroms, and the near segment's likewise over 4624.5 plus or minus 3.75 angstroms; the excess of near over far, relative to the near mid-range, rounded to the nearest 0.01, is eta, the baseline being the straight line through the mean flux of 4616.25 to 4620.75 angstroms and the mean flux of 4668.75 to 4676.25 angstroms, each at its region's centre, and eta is -0.03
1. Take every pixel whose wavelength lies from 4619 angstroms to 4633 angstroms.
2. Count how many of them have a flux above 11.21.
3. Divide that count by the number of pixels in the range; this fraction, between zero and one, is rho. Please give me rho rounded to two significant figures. 1.0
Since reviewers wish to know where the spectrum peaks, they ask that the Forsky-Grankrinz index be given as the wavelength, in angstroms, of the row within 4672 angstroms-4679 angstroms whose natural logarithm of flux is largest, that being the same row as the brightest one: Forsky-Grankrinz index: 4672.5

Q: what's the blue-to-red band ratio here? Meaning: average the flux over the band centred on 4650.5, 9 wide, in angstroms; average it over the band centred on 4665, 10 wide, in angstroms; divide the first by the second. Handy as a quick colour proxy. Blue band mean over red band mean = 0.97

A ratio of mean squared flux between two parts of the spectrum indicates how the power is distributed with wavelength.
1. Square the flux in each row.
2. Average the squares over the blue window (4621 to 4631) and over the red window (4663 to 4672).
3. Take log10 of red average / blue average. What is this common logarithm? -0.050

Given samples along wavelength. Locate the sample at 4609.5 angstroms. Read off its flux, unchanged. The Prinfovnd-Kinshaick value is 11.5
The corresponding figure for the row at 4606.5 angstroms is 11.4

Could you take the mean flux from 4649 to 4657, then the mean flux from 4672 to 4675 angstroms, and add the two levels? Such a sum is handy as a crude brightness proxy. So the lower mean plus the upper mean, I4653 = 22.1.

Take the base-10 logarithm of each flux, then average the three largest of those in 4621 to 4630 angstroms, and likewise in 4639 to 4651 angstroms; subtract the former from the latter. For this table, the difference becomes -0.006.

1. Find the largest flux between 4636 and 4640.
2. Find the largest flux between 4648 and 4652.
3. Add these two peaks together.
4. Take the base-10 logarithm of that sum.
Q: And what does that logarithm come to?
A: 1.35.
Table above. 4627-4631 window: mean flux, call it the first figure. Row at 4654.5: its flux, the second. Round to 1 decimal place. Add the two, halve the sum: 11.1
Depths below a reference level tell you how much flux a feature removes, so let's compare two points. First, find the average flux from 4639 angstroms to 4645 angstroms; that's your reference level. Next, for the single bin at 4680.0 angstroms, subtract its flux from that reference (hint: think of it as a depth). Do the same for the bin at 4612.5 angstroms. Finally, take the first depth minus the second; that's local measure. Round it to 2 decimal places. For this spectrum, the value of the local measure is 0.60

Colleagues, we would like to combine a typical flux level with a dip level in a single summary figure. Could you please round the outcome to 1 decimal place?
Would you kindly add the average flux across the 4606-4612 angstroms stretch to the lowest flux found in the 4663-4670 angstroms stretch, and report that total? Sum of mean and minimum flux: 21.8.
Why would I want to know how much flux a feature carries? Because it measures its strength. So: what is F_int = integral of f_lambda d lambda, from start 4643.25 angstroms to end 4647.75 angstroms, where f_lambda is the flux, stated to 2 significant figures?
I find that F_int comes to 49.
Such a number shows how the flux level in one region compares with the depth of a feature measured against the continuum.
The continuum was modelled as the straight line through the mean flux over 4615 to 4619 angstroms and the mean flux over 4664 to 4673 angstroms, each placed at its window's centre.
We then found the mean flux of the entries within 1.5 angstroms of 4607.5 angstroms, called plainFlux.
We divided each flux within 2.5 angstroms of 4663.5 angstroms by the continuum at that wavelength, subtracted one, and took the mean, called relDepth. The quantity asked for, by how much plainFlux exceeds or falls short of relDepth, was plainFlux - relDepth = 11.3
